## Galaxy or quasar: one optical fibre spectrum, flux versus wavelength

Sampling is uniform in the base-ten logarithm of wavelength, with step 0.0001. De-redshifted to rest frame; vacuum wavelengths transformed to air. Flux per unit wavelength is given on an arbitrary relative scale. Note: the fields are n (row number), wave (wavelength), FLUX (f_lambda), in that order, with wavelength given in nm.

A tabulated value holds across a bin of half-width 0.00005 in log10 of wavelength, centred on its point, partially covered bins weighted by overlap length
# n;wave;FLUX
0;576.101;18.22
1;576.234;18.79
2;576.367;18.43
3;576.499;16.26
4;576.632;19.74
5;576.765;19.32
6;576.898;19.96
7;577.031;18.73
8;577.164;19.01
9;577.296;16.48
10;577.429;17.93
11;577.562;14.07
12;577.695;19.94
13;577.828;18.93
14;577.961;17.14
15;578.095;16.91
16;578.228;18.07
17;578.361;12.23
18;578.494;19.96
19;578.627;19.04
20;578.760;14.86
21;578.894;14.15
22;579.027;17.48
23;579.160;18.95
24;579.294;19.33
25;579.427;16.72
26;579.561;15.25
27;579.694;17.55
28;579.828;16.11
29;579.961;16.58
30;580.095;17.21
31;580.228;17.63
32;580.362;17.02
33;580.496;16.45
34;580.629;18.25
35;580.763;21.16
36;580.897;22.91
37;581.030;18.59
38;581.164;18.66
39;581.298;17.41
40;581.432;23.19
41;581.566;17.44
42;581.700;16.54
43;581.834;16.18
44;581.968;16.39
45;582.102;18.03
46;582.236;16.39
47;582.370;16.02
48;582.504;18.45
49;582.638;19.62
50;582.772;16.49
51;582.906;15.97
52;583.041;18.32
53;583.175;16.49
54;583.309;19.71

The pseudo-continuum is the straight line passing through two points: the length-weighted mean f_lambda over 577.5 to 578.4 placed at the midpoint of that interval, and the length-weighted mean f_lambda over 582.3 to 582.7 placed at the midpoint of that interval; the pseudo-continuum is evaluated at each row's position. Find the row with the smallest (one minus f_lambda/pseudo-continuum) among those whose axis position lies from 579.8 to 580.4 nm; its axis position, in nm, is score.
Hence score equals 580.228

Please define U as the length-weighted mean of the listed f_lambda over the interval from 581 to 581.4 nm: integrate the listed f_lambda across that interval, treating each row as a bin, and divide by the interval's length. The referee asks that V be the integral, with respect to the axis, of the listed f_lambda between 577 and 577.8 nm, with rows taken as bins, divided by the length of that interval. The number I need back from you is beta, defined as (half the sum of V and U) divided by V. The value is 1.02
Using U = 19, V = 17.7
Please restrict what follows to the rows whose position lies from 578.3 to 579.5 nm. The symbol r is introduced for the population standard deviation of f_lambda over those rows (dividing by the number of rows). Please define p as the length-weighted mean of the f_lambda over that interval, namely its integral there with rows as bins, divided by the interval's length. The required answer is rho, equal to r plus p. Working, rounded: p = 17.0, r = 2.5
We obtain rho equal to 19.5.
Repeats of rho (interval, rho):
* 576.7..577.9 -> 20.1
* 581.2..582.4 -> 19.7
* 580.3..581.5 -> 21.7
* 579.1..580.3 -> 18.5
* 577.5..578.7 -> 19.9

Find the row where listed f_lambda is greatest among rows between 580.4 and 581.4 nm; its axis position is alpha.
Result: 580.897 nm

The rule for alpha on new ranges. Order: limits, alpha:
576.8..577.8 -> 576.898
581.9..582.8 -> 582.638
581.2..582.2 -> 581.432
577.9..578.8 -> 578.494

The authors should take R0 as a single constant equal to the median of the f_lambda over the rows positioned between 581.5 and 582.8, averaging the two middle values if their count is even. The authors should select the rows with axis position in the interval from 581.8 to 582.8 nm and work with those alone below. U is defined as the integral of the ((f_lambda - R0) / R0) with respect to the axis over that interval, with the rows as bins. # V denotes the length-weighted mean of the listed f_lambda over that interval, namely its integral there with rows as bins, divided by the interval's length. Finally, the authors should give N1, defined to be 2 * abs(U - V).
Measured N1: 34.4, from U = 0.04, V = 17.3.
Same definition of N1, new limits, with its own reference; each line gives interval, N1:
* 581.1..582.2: 35.7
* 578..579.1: 33.2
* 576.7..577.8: 36.2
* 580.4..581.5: 38.6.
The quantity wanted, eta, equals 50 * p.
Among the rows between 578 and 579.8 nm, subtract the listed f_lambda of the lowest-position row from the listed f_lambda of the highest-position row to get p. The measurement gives 32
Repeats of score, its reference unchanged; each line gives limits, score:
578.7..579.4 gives 579.294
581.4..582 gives 581.432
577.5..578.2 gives 577.695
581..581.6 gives 581.432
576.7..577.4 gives 576.898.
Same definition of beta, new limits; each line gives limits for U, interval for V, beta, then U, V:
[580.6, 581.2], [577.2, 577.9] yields 1.07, 20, 17.6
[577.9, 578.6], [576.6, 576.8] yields 0.94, 17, 19.5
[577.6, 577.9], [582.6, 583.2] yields 1.05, 19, 17.3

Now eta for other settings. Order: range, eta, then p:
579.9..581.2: 104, 2.1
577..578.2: -91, -1.8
